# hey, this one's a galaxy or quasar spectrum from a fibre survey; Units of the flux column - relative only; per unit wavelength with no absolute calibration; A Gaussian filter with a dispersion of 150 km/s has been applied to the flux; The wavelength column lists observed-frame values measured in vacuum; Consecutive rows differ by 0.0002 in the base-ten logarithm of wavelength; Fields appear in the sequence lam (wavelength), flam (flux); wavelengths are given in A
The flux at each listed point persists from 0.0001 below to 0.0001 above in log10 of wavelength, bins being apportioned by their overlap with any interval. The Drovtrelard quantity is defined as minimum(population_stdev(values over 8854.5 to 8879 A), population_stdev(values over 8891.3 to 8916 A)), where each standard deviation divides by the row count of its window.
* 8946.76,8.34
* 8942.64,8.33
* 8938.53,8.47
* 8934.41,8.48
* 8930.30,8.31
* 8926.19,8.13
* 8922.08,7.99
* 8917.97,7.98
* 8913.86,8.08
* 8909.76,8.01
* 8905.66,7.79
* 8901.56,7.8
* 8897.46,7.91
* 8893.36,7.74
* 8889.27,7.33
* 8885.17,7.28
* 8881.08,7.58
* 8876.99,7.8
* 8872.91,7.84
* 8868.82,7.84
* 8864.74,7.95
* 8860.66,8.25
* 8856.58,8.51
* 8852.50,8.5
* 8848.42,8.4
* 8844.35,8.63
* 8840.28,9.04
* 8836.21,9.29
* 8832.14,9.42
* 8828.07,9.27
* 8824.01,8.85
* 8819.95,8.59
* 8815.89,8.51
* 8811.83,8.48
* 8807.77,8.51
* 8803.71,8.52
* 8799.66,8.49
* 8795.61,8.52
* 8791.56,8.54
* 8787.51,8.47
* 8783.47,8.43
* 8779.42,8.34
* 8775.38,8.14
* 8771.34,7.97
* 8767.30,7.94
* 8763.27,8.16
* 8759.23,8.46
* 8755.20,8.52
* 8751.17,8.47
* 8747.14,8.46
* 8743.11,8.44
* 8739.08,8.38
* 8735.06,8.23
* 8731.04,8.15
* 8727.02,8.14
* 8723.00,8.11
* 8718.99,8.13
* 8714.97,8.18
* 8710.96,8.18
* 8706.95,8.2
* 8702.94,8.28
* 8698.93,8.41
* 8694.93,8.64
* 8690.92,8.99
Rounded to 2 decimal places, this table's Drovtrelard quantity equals 0.12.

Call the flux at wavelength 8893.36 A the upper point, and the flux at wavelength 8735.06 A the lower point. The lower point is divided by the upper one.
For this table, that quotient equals 1.06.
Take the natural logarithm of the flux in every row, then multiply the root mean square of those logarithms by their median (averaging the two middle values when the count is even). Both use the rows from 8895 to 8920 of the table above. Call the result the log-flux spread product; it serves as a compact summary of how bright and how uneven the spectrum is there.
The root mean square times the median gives 4.29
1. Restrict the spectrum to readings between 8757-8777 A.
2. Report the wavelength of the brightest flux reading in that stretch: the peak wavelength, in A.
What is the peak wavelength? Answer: 8759.23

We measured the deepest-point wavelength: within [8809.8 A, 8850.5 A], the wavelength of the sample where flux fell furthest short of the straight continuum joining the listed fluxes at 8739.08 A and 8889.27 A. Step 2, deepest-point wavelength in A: 8811.83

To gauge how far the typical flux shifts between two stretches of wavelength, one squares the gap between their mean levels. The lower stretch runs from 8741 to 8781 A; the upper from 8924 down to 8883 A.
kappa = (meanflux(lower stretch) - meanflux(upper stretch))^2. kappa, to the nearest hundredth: 0.25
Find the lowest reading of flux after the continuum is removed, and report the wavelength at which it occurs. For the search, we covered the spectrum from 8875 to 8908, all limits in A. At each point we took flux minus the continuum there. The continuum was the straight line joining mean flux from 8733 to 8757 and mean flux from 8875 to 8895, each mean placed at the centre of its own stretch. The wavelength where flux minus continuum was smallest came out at 8885.17 A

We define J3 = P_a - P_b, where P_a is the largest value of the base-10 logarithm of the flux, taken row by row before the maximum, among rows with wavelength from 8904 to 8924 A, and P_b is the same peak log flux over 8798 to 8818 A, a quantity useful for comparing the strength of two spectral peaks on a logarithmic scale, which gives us -0.023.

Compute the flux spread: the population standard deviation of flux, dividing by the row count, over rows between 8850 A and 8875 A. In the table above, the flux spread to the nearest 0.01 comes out 0.29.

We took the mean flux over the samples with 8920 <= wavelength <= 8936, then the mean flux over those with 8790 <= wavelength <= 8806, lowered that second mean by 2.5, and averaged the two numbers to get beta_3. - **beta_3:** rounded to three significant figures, 7.12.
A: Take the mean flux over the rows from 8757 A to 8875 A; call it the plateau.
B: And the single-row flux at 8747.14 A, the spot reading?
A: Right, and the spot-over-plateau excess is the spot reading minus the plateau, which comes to -0.02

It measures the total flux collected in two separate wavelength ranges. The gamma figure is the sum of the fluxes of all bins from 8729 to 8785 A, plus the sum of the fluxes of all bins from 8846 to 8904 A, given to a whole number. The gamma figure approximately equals 227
